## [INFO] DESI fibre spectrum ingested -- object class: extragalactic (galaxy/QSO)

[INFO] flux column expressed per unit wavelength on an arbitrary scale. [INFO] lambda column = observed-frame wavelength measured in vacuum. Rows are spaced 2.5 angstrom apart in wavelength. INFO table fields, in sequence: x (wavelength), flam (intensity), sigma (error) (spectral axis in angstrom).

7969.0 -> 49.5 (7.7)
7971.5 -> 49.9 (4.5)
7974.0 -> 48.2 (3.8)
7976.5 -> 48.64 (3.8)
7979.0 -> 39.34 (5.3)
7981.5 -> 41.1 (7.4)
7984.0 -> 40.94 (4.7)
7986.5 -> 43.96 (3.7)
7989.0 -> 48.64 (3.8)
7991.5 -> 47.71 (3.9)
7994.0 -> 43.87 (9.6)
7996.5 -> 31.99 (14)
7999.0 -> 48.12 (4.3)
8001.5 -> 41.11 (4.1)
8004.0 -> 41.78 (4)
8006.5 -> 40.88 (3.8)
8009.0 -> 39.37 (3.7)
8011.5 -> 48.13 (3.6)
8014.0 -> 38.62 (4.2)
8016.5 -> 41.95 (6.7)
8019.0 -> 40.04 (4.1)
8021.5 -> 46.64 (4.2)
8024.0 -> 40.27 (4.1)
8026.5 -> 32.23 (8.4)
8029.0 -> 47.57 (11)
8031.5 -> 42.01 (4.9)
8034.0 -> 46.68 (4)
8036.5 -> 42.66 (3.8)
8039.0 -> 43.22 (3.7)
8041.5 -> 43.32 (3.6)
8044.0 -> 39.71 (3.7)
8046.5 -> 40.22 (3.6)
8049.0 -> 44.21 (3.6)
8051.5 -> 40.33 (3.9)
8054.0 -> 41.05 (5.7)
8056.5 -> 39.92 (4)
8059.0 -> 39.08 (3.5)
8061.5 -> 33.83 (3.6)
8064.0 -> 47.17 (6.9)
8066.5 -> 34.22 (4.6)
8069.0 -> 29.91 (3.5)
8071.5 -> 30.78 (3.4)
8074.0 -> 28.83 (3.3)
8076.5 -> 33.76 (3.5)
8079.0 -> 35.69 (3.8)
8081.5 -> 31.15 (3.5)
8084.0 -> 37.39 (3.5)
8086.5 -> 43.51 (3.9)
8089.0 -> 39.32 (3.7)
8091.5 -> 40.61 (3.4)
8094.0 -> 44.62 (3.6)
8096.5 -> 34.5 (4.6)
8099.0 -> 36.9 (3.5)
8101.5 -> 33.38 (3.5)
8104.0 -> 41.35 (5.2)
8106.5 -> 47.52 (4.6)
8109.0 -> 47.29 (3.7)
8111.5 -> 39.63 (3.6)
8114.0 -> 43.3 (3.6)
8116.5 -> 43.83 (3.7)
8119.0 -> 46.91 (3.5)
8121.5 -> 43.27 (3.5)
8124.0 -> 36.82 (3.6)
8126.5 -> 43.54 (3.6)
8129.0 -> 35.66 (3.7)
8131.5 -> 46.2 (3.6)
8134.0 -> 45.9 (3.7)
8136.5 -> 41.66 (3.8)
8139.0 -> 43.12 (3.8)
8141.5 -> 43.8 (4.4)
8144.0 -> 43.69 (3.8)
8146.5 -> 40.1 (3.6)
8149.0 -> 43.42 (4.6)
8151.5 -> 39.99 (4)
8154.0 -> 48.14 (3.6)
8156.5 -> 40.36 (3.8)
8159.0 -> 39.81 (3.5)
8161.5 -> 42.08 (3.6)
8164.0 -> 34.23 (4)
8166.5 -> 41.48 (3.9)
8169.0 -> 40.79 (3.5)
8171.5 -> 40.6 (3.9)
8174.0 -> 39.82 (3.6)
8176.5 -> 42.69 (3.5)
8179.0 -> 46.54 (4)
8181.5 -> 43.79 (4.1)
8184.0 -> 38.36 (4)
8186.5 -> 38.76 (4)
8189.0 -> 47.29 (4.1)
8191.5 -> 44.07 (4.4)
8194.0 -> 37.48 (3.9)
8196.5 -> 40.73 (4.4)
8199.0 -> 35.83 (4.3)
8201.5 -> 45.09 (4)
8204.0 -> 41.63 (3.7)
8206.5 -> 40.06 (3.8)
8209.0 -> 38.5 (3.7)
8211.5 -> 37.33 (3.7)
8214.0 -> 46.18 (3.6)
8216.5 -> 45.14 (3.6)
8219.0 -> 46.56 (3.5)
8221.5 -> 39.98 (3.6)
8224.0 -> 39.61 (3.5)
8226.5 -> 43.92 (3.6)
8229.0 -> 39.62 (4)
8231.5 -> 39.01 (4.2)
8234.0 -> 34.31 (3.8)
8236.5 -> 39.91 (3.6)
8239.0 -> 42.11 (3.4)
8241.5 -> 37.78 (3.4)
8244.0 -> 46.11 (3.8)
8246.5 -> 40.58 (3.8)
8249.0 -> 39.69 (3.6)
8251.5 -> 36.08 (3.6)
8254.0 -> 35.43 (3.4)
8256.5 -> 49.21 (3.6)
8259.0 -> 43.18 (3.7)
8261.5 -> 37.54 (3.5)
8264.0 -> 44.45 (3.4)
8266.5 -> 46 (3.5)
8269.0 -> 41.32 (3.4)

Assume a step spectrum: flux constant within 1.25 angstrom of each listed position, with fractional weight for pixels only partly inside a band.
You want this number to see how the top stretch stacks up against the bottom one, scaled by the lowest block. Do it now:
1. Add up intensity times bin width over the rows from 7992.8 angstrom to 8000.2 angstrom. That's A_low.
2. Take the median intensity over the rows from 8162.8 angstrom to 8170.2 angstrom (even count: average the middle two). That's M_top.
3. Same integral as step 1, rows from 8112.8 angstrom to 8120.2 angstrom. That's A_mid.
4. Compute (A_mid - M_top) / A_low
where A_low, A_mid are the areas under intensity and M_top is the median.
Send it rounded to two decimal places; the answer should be 0.95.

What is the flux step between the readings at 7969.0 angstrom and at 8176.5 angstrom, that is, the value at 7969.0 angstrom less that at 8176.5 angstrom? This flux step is 7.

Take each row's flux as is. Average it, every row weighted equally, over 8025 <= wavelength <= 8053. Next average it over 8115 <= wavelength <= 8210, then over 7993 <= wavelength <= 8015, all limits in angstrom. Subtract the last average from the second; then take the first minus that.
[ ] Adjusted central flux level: 42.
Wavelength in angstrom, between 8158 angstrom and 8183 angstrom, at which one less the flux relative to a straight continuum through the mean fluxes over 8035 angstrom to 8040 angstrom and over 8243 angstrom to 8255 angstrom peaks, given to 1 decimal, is 8164.0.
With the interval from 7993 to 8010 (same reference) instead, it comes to 7996.5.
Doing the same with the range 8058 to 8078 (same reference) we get 8074.0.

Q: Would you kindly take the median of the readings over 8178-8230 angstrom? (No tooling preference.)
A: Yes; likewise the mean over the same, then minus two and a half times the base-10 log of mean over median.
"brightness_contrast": -0.03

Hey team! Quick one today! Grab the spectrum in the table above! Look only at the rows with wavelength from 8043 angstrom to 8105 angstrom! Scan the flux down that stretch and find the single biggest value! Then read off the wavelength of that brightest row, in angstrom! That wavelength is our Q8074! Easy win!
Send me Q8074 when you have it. 8064.0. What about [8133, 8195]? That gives 8154.0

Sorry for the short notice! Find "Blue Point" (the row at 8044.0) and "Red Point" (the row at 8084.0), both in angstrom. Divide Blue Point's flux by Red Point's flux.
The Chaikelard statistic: 1.06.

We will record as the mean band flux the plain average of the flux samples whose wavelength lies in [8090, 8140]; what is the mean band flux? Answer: 41.8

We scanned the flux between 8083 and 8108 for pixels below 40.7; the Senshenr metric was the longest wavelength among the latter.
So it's 8101.5 angstrom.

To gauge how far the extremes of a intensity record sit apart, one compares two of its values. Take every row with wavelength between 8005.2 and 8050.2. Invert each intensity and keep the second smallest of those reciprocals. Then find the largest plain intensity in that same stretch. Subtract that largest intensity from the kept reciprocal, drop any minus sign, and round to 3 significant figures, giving 48.1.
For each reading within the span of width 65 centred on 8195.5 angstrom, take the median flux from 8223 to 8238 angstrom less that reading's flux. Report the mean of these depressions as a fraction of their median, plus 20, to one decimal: 21.6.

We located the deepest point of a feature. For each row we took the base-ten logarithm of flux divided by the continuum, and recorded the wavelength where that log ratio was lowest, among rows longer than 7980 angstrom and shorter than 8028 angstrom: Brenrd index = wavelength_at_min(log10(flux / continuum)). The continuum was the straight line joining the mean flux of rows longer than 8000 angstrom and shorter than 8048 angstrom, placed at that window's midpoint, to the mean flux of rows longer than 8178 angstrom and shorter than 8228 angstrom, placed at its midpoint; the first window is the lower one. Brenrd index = 7996.5 angstrom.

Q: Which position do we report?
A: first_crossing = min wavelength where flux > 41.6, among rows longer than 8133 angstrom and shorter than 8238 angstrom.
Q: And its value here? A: 8134.0 angstrom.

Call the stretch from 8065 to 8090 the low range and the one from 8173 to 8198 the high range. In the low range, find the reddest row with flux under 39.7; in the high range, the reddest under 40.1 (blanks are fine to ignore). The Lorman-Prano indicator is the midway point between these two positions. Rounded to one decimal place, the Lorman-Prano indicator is 8141.5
